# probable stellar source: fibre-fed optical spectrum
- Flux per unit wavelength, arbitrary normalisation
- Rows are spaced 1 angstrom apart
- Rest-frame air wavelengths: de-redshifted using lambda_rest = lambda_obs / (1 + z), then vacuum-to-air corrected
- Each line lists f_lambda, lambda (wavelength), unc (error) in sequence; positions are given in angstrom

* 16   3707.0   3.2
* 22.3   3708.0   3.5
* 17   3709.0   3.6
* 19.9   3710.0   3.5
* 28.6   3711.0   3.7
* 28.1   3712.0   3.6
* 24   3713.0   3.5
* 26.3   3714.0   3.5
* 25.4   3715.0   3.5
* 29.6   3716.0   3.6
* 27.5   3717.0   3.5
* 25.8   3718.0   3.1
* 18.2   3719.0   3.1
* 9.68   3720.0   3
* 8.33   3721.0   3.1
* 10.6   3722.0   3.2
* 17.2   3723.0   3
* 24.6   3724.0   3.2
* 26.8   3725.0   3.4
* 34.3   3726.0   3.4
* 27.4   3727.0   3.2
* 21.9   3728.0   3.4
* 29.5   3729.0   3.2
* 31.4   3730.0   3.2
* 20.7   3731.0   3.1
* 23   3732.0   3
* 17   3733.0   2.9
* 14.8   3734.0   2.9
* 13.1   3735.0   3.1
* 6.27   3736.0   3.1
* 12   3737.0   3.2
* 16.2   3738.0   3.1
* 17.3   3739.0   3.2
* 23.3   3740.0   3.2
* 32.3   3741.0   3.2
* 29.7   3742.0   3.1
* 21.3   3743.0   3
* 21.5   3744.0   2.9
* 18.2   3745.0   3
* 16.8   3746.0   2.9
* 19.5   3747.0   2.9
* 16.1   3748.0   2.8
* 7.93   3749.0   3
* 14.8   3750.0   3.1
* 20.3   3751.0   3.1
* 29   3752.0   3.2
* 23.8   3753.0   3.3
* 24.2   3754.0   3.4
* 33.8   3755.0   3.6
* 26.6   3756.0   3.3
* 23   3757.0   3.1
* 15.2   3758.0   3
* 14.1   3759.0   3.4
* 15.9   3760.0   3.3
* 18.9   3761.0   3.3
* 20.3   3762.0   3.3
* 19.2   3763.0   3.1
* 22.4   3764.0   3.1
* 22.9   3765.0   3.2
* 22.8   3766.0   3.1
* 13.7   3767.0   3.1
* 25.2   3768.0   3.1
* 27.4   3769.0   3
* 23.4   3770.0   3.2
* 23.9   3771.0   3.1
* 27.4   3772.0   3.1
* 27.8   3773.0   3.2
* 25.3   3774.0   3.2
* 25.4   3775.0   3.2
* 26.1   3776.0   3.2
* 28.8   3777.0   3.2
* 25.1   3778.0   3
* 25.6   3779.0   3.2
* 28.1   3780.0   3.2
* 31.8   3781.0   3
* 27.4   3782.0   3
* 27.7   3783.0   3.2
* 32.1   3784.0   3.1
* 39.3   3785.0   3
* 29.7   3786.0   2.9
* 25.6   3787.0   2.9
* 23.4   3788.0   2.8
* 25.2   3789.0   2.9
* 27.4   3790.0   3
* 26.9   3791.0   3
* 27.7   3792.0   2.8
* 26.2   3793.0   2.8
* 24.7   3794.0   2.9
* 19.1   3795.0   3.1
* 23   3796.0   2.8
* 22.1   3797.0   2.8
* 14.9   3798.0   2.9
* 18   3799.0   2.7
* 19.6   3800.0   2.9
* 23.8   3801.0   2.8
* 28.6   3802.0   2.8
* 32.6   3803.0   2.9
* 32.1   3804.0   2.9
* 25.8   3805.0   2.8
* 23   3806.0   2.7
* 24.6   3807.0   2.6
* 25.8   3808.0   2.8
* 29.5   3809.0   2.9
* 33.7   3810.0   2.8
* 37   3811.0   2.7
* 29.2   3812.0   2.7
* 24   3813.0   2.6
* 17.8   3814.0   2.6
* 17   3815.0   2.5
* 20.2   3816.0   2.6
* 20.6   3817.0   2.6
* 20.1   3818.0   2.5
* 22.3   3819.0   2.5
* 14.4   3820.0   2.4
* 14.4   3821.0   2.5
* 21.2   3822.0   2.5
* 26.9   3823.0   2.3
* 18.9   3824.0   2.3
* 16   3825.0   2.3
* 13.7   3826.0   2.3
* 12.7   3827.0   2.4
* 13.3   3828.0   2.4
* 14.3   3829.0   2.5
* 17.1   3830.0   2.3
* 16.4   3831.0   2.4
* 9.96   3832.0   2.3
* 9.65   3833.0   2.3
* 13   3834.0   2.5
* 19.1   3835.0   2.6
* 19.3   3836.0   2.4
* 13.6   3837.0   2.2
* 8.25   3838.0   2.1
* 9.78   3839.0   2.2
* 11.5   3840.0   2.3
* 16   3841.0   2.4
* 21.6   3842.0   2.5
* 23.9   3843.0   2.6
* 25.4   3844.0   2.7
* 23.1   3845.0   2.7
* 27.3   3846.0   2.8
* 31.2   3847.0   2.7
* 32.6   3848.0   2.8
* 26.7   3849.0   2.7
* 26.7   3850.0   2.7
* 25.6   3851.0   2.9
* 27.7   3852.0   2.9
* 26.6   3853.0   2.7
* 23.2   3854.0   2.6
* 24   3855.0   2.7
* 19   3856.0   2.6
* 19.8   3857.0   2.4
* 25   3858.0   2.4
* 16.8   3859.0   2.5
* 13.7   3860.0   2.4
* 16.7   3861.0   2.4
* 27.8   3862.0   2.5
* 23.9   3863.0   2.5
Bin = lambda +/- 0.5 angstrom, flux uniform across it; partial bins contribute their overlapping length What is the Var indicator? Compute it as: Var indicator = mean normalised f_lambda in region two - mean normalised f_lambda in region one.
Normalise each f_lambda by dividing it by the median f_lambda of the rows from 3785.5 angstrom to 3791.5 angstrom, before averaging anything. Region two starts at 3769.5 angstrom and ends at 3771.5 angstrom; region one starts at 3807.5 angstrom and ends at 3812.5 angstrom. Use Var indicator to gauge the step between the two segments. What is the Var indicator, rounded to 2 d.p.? -0.28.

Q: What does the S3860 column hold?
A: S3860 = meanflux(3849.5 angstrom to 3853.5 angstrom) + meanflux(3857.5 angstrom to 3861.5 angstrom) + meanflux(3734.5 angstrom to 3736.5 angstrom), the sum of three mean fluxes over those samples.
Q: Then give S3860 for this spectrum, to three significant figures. 54.4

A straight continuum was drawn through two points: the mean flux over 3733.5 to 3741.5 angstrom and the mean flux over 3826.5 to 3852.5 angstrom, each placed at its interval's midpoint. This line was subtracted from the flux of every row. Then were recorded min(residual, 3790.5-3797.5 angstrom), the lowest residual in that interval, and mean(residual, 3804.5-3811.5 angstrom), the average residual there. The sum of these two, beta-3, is 11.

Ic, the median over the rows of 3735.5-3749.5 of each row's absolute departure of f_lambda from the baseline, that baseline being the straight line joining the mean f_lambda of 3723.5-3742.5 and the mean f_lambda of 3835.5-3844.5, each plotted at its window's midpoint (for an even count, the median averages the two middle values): 5.0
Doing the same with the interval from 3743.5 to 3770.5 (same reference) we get 3.4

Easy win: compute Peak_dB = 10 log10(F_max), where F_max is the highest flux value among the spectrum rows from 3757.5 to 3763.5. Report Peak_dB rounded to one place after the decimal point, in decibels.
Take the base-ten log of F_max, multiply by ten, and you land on 13.1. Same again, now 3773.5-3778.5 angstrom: 14.6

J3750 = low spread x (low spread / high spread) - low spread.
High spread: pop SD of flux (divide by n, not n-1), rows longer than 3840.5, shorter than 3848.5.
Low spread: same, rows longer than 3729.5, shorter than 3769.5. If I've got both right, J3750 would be 1.5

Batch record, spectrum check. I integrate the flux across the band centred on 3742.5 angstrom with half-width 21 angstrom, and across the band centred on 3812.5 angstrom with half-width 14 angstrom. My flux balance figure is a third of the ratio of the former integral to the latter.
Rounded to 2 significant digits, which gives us 0.45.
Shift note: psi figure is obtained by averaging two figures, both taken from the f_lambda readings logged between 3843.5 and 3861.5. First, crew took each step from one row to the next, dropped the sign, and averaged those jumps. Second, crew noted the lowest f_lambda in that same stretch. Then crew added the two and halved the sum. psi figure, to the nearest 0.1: 8.4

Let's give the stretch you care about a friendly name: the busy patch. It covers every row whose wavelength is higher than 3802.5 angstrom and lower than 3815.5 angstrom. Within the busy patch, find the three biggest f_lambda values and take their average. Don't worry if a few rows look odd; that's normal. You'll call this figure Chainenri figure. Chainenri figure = 34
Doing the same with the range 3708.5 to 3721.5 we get 29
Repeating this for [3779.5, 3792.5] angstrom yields 34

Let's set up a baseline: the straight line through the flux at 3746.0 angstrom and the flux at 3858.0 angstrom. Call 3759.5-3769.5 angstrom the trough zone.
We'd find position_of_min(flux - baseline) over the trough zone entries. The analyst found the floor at 3767.0 angstrom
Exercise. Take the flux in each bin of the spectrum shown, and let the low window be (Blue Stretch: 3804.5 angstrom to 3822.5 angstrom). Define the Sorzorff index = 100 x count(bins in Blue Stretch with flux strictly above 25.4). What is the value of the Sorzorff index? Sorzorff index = 600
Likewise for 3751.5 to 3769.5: 400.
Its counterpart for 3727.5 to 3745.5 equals 400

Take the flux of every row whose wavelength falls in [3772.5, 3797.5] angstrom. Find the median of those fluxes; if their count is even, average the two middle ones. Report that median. 26.2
